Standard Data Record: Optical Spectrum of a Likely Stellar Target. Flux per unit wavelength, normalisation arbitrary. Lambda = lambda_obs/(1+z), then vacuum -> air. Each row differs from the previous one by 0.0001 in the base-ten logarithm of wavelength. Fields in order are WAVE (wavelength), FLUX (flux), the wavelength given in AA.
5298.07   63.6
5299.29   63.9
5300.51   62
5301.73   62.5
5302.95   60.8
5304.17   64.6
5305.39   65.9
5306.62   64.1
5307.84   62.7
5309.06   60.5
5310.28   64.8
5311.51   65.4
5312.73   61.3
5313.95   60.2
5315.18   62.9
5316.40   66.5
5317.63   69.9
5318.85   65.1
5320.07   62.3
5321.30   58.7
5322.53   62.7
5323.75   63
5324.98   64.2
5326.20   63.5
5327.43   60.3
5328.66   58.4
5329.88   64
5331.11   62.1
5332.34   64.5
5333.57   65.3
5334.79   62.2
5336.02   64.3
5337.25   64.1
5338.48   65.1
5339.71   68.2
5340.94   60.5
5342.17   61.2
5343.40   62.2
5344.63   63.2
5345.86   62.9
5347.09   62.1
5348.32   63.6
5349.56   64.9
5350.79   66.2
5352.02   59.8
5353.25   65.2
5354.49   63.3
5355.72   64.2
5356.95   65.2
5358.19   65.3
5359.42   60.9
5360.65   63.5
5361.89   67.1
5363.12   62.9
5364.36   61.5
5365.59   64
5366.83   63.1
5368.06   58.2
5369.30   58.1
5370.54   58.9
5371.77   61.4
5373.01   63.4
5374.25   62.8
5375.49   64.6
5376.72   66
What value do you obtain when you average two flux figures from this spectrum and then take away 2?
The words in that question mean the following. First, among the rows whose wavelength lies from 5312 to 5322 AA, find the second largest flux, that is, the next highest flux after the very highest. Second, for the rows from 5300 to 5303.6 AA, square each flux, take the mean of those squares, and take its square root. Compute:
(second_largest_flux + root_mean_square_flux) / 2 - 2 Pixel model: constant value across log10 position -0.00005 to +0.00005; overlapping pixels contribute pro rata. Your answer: 62.1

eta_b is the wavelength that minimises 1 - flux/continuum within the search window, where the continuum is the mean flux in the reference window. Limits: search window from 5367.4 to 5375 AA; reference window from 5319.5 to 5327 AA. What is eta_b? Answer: 5373.01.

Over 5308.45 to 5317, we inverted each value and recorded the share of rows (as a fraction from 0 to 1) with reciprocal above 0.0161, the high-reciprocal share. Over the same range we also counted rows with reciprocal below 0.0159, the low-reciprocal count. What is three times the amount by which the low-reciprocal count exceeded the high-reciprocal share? 10.7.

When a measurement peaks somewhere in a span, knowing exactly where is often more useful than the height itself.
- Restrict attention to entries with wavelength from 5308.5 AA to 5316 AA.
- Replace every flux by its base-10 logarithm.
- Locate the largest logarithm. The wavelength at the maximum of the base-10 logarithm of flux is 5311.51 AA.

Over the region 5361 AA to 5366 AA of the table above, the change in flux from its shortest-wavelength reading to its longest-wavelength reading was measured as -3.1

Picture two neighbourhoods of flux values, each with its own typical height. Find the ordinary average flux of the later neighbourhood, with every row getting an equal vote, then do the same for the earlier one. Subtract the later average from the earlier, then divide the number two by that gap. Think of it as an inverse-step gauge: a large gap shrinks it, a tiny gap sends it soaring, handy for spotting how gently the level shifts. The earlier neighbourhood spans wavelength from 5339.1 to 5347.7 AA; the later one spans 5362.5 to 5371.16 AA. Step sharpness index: 1.0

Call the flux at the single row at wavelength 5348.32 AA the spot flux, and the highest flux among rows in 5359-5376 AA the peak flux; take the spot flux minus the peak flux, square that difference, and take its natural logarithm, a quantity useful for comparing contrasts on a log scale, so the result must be 2.5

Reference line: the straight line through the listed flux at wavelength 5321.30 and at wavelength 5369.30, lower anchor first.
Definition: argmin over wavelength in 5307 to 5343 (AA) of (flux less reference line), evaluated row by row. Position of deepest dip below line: 5328.66 AA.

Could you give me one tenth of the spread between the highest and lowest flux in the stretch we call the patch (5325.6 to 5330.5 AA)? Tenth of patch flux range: 0.56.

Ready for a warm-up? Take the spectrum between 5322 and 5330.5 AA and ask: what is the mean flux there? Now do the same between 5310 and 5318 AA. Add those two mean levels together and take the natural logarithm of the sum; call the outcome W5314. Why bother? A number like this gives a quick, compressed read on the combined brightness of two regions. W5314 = 4.84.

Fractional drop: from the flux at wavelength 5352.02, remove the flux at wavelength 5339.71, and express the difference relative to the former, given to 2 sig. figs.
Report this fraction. -0.14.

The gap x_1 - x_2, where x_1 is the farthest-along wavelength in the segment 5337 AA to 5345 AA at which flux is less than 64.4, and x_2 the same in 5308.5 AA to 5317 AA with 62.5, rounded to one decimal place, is 30.7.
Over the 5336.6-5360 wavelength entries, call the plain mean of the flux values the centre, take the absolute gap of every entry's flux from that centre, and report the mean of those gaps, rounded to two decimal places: 1.70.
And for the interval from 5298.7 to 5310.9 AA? 1.48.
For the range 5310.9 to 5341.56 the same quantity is 2.08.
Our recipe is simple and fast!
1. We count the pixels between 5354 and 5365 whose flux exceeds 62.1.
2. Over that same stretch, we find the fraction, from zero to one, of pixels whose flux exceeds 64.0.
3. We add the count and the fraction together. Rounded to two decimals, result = 7.44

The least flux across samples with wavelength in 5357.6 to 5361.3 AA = 60.9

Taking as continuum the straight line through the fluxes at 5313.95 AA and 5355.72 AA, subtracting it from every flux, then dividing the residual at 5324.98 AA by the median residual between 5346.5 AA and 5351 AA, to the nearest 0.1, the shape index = 4.2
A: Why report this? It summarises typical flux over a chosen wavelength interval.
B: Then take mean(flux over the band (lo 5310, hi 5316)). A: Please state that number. 62.9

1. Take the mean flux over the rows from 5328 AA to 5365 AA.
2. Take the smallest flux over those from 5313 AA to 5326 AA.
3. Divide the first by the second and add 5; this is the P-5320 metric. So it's 6.08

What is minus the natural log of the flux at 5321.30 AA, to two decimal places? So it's -4.07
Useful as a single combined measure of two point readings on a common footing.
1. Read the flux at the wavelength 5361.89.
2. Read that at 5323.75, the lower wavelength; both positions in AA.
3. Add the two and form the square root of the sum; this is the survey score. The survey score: 11.41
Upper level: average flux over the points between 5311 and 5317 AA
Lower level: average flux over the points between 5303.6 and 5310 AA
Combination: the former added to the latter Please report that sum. 127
